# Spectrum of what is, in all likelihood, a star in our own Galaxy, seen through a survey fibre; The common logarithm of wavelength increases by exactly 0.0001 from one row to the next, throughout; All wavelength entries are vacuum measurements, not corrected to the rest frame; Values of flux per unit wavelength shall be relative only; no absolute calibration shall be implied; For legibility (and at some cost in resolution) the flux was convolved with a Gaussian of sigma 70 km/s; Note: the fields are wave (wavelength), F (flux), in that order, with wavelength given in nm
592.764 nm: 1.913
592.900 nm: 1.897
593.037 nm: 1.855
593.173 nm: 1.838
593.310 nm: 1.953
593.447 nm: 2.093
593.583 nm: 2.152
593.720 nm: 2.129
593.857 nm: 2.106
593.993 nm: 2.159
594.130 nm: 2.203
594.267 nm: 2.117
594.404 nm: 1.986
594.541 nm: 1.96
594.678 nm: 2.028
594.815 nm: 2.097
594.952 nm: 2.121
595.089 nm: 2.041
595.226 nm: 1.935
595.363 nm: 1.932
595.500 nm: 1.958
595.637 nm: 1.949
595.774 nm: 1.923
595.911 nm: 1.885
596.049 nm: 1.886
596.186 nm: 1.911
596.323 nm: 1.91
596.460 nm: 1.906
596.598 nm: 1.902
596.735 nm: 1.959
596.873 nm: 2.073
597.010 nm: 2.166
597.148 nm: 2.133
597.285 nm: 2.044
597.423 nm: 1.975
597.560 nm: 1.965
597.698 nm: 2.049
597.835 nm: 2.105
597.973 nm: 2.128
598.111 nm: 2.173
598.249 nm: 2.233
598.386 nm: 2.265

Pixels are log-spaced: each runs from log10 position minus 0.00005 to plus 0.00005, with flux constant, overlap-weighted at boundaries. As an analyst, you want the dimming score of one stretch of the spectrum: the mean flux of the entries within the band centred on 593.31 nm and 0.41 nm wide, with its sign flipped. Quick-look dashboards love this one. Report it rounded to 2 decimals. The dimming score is -1.96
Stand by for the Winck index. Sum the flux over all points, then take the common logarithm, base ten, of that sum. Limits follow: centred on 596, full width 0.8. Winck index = 1.06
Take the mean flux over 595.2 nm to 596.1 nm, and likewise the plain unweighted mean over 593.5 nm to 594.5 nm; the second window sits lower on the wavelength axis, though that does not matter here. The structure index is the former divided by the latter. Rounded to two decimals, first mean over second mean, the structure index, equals 0.91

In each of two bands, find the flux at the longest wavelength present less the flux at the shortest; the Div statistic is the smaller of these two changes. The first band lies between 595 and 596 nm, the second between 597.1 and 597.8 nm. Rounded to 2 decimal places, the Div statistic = -0.16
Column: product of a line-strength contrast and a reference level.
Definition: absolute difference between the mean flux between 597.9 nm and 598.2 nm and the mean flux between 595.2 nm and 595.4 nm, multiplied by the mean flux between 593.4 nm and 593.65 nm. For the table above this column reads 0.46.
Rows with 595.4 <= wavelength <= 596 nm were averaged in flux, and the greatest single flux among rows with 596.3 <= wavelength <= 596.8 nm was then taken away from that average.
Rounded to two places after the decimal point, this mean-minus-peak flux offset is -0.03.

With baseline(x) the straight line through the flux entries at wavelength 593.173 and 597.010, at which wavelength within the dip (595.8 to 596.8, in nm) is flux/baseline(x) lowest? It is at 596.598 nm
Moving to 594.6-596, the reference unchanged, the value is 595.911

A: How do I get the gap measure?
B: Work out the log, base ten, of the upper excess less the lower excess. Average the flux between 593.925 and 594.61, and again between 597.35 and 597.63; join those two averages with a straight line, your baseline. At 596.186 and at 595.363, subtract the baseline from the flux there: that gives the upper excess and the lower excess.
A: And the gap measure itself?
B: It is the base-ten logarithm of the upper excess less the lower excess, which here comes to -2.1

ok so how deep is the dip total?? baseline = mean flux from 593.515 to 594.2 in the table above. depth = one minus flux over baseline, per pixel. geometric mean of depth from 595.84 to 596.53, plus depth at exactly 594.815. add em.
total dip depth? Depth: 0.14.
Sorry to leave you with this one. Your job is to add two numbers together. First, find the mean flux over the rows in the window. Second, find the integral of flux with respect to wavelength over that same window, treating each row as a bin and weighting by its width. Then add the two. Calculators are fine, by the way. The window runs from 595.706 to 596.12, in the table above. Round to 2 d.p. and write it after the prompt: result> 2.68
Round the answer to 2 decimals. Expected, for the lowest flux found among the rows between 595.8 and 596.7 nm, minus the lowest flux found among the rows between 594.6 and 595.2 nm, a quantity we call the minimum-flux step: -0.14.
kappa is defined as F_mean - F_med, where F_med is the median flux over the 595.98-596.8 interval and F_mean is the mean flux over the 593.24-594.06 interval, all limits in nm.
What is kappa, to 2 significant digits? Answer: 0.19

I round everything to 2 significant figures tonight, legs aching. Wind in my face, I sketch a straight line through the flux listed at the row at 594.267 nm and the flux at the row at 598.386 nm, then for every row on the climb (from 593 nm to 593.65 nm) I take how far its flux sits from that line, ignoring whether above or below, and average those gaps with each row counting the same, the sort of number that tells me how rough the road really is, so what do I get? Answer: 0.13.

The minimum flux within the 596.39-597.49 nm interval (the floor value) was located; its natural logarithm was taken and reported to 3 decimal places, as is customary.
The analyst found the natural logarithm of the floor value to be 0.643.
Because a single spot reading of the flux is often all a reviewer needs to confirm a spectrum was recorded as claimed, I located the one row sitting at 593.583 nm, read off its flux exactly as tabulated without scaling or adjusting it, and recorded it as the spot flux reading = 2.152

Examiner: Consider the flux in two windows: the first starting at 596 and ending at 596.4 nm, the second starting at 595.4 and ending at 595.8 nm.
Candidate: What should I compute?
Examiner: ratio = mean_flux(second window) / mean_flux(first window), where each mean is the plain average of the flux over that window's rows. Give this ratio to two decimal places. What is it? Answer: 1.02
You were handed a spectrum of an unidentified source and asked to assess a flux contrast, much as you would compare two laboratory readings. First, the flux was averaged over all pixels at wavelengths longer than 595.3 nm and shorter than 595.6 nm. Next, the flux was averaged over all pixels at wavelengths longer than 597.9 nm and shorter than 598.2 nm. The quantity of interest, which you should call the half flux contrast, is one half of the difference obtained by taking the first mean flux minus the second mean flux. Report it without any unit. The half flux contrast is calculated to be -0.10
